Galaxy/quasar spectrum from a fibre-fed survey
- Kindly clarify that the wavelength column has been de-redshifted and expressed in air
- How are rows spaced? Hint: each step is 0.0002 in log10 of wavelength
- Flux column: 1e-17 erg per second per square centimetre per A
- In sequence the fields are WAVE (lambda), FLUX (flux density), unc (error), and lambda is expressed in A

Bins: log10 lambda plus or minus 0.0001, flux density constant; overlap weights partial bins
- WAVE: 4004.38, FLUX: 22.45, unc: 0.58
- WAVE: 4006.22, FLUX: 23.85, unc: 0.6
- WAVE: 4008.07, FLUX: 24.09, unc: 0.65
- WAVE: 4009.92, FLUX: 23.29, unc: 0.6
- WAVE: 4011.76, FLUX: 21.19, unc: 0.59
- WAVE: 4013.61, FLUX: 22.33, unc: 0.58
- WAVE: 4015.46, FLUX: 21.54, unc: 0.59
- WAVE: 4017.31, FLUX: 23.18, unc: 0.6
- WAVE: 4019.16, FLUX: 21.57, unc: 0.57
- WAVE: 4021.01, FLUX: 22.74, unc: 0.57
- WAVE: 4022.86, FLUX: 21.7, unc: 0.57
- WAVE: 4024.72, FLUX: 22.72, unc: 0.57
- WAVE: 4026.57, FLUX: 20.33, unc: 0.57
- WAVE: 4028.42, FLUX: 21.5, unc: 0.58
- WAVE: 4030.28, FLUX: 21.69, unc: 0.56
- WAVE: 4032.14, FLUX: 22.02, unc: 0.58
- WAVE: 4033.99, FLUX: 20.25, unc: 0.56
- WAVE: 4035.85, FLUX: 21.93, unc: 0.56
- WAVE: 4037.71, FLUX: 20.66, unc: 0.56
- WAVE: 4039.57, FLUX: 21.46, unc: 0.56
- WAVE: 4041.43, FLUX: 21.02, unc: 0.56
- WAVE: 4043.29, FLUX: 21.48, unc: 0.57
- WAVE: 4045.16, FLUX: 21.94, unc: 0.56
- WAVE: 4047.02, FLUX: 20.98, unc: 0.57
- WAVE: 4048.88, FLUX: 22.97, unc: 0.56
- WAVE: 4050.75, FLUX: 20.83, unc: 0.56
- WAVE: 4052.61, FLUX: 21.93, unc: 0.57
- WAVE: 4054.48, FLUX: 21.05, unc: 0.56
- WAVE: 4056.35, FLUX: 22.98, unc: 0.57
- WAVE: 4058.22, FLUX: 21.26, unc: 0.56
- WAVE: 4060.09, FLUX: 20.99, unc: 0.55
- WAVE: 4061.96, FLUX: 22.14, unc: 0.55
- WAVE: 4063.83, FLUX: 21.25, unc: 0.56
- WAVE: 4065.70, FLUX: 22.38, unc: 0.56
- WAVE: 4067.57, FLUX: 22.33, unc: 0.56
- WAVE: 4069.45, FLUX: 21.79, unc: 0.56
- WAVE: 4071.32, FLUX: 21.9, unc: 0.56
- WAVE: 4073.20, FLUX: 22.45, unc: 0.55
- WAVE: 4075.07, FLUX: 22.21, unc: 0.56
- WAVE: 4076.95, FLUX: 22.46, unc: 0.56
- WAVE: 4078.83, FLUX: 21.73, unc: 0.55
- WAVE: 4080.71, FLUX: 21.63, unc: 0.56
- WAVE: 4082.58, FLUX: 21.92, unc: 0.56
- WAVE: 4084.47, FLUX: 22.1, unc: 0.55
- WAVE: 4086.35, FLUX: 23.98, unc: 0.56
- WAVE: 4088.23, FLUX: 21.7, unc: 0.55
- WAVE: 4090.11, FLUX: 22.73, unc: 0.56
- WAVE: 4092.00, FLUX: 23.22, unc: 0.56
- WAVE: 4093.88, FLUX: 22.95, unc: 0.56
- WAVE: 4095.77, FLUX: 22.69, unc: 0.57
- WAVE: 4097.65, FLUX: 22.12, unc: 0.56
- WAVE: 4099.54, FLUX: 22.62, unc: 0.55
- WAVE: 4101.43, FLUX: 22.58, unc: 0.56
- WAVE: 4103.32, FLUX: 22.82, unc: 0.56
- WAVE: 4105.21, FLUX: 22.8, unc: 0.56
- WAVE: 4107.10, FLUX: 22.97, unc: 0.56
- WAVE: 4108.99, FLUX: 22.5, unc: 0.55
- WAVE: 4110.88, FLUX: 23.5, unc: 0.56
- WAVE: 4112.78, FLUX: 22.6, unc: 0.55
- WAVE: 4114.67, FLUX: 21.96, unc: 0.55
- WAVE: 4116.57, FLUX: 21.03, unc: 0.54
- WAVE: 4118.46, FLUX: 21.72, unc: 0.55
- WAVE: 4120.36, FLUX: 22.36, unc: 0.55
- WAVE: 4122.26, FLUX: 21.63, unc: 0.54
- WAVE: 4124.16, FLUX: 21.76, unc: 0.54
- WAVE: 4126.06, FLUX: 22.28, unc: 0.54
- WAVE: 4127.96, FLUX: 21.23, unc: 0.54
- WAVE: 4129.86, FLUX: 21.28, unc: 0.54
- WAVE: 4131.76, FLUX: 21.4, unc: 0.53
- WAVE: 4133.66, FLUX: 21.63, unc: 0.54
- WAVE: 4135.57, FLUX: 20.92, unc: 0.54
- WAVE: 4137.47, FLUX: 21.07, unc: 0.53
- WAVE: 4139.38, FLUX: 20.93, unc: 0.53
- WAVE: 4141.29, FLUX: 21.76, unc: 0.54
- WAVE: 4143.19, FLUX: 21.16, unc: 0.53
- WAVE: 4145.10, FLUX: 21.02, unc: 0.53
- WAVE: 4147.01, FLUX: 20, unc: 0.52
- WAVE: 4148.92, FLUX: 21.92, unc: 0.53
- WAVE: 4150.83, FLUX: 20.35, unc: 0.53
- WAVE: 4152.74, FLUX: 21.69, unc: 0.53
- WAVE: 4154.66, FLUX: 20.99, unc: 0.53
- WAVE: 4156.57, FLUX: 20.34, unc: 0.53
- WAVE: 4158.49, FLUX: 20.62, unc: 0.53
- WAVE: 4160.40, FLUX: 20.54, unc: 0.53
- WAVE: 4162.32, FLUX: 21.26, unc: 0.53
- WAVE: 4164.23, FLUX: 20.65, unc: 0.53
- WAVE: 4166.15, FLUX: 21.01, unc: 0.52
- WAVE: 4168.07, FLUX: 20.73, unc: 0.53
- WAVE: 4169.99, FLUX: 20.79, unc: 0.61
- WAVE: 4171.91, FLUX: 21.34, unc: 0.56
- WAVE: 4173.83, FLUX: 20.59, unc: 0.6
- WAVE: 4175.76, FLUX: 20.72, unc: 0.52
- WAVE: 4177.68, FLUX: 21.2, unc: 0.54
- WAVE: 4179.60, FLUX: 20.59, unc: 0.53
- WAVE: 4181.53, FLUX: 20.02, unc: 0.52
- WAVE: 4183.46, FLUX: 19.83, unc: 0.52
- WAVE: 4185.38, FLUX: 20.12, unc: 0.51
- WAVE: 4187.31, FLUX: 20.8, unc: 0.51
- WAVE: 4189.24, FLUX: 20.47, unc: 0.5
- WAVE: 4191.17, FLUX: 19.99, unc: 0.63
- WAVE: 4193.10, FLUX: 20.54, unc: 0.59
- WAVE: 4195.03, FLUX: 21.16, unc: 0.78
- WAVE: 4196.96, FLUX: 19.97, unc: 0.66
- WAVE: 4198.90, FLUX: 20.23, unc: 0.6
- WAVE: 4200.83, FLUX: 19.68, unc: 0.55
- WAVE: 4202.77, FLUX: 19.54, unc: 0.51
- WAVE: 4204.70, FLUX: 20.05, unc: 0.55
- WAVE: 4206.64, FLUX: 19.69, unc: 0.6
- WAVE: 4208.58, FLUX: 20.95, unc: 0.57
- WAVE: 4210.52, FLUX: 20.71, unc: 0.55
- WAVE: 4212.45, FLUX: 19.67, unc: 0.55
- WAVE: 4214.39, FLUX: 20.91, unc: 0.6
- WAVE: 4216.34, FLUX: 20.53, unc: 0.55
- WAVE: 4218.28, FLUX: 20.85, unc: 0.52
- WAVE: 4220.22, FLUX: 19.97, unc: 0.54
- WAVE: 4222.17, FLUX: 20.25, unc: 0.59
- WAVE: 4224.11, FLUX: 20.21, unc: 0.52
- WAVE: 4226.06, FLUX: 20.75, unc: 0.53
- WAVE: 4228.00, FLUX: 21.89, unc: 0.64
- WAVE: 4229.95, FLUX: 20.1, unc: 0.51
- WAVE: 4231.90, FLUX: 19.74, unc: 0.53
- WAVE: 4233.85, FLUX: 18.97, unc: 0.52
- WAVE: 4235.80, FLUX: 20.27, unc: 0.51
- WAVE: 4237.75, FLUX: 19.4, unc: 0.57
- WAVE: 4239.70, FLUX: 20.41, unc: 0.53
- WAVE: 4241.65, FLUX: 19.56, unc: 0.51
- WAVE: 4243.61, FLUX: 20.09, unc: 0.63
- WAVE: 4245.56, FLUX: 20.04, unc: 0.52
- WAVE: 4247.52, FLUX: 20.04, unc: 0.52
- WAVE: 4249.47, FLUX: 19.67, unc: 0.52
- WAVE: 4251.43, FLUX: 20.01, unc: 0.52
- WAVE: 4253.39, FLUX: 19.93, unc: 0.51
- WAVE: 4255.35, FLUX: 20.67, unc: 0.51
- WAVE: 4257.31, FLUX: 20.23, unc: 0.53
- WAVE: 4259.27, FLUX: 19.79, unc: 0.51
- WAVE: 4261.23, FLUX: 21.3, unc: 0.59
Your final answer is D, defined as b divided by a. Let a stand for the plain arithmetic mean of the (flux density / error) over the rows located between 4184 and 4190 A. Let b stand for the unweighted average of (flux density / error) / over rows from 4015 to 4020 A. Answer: 0.93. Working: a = 40.4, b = 38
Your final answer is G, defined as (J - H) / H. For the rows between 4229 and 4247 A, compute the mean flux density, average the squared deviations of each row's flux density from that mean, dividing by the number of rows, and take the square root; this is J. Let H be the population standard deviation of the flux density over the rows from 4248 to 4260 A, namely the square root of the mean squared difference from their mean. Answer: 0.3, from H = 0.33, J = 0.44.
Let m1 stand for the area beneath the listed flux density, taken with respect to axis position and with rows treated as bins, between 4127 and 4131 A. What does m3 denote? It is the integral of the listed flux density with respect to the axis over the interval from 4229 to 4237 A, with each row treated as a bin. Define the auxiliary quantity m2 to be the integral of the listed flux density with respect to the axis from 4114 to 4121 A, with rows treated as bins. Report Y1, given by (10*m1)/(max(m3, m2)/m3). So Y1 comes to 851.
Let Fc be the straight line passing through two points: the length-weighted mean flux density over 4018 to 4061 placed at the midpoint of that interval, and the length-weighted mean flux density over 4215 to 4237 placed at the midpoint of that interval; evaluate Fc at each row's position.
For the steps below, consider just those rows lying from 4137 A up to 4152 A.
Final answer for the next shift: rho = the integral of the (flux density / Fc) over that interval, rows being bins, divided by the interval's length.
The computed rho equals 1.01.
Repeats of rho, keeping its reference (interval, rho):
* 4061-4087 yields 1.04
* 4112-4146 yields 1.03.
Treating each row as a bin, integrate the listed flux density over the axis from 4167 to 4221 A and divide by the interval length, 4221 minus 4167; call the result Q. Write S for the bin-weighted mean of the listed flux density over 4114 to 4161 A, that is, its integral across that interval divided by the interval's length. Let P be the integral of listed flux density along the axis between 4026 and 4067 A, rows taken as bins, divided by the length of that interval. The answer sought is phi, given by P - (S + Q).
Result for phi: -20.2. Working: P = 21.5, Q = 20.4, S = 21.3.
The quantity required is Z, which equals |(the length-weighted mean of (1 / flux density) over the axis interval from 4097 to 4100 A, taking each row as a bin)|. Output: 0.0447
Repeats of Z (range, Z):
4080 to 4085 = 0.0457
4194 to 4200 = 0.0490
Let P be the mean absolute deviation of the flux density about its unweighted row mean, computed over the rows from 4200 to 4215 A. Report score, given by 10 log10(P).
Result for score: -2.8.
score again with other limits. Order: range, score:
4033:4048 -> -3.1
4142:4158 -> -2.8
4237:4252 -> -5.7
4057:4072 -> -3.6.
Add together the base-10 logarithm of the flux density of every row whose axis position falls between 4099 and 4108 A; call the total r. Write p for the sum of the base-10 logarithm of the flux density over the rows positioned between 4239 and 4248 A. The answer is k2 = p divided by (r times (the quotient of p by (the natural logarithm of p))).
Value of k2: 0.2760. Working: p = 6.51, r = 6.79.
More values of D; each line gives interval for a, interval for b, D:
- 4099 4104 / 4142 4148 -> 0.97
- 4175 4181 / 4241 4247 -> 0.92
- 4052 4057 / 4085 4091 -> 1.06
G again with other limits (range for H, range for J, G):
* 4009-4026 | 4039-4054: -0.1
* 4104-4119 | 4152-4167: -0.4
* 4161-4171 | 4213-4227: 0.5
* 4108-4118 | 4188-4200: -0.5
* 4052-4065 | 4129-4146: -0.6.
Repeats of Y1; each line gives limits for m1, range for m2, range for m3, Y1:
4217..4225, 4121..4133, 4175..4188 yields 1627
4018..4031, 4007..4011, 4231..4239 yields 2831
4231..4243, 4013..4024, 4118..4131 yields 2368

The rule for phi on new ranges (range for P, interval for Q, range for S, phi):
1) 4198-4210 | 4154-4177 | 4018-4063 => -22.4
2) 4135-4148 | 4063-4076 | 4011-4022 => -23.2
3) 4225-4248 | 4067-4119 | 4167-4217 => -22.7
